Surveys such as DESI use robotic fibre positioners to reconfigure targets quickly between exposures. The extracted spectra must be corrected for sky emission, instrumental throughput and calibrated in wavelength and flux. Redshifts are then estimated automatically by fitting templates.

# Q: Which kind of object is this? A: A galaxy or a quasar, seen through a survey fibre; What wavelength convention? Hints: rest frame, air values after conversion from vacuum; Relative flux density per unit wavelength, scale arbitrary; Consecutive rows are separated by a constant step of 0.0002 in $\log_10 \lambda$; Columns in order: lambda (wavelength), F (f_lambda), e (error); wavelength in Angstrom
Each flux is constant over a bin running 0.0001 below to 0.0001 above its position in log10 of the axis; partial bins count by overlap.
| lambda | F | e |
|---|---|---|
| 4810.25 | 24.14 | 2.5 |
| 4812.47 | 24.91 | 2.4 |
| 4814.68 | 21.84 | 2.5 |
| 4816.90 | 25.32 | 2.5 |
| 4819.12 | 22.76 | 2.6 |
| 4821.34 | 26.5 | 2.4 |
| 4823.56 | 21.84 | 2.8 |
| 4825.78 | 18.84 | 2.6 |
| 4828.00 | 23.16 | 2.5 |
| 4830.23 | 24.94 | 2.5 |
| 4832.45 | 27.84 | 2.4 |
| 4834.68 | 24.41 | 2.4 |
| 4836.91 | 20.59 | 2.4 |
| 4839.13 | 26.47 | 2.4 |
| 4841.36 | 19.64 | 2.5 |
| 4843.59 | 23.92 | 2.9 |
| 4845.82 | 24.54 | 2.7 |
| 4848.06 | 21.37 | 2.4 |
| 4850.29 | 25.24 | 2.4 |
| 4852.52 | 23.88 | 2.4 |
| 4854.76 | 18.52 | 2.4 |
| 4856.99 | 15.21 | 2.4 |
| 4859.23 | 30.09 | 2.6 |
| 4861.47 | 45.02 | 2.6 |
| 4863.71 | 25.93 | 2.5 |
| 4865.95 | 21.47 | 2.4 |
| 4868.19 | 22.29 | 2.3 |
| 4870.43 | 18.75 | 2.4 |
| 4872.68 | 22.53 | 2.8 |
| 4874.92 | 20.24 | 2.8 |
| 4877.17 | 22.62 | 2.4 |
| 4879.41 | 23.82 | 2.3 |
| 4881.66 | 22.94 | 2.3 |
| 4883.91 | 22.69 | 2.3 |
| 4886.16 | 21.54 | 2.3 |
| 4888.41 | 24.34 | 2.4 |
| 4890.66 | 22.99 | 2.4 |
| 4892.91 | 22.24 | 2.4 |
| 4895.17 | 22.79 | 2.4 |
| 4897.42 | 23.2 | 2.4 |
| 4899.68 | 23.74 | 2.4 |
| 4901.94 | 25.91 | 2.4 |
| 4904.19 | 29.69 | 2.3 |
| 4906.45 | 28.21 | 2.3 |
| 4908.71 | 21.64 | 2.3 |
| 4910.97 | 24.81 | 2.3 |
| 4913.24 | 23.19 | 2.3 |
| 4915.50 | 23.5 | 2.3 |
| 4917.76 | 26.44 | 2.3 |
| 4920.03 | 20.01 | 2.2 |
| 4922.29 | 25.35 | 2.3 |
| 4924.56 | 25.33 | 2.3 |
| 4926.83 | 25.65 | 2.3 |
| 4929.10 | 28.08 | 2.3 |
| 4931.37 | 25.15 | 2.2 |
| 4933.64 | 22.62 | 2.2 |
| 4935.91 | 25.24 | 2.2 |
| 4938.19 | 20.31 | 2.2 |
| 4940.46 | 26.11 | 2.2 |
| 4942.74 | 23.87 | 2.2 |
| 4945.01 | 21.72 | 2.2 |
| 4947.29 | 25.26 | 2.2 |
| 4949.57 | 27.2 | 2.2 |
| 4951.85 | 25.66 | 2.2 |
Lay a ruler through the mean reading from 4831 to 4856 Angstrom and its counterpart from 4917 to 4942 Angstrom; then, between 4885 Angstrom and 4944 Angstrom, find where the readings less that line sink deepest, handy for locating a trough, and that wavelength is 4920.03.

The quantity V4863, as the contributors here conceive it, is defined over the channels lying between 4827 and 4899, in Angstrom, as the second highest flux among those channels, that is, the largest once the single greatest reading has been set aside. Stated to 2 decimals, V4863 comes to 30.09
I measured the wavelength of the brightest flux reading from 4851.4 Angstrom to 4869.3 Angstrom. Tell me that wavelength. 4861.47 Angstrom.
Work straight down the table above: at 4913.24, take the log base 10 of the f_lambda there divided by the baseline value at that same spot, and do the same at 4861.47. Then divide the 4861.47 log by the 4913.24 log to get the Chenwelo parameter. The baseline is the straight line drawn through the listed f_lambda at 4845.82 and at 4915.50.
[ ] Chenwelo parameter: -42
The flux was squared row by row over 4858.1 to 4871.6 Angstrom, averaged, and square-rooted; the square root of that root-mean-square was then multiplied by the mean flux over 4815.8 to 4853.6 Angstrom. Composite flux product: 126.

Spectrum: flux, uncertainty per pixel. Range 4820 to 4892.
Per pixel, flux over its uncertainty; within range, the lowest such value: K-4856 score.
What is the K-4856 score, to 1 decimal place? 6.3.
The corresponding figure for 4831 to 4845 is 7.9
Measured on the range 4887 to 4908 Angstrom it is 9.3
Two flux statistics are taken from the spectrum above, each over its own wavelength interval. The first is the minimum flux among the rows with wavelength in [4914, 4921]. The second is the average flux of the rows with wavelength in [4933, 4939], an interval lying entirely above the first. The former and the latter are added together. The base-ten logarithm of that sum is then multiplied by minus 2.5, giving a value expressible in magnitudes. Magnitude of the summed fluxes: -4.08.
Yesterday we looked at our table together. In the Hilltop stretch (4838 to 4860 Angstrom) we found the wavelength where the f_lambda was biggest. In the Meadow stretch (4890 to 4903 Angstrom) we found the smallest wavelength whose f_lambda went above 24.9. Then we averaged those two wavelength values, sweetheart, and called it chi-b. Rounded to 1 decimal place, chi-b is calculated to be 4880.6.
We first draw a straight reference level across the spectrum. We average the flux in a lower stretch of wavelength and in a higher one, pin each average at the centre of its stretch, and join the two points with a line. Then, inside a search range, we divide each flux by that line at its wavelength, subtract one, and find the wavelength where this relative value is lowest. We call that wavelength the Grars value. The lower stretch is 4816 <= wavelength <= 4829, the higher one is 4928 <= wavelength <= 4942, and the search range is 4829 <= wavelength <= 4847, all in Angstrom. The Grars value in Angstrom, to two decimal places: 4841.36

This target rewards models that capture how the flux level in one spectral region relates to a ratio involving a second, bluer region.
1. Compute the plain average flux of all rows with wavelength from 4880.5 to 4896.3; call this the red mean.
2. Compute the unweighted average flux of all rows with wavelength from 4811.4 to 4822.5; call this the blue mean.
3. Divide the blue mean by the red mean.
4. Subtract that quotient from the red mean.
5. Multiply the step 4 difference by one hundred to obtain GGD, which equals 2173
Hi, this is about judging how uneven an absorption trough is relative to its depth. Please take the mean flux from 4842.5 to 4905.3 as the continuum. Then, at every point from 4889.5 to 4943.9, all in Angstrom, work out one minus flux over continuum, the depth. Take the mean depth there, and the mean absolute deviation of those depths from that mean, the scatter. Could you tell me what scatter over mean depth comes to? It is -3.3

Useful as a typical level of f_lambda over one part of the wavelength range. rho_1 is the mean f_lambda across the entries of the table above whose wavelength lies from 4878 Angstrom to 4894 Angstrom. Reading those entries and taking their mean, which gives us 22.9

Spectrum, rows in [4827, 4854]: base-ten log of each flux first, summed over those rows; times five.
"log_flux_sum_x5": 82.5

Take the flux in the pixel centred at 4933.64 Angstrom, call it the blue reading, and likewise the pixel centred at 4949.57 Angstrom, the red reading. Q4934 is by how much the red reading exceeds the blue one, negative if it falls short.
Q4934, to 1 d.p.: 4.6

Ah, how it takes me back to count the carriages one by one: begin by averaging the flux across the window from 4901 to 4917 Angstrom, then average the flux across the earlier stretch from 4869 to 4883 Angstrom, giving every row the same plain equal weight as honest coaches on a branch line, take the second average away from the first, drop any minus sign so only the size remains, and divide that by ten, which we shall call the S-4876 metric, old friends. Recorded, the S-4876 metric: 0.35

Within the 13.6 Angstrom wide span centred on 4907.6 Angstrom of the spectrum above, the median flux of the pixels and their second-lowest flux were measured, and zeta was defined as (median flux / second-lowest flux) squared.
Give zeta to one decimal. 1.2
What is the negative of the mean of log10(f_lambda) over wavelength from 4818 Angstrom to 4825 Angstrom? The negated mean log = -1.37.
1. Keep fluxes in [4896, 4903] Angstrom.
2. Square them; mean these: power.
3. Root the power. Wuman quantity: 24.3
